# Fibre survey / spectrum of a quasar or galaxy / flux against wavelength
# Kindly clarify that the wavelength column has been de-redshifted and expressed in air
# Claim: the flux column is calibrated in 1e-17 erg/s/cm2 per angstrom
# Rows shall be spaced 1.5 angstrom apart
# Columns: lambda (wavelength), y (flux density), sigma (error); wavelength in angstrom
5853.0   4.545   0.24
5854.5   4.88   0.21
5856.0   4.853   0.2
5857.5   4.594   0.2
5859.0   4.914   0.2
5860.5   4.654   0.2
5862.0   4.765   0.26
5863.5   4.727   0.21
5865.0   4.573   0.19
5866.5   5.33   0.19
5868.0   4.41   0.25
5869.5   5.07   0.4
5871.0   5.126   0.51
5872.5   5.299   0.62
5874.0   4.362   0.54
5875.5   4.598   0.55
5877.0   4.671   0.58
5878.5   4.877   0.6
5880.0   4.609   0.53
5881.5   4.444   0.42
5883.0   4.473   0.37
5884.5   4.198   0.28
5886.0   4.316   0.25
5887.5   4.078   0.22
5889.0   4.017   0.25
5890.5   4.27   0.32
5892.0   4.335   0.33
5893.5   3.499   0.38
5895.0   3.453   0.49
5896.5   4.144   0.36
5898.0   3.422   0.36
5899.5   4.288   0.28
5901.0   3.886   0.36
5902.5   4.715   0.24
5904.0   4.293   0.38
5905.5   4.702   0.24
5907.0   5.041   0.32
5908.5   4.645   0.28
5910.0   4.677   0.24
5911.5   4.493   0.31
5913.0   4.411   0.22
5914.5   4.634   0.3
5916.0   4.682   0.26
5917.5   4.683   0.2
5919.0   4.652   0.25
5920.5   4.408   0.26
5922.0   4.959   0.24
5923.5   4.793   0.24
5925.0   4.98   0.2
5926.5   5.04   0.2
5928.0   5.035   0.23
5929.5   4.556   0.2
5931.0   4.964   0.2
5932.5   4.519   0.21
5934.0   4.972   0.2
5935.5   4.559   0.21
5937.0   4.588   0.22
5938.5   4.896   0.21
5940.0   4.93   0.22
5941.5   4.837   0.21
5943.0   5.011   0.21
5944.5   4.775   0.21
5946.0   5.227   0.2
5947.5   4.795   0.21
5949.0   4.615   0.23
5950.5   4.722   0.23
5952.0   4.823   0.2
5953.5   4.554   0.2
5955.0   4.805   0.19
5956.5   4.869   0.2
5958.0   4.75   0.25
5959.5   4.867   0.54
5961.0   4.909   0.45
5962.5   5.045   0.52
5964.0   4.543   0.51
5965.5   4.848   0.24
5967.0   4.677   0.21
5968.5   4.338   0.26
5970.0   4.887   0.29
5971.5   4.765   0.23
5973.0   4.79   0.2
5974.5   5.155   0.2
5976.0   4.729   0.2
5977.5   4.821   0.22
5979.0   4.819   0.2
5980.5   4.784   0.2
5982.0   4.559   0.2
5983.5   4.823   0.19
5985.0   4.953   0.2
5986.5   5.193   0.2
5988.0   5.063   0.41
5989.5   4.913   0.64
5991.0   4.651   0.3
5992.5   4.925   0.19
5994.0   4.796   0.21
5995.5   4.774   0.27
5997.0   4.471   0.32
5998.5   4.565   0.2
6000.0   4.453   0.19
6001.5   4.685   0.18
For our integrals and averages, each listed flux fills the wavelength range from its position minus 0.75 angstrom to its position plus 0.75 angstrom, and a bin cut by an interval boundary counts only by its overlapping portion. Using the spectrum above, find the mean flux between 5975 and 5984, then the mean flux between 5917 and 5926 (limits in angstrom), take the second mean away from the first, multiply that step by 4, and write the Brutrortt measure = 0.04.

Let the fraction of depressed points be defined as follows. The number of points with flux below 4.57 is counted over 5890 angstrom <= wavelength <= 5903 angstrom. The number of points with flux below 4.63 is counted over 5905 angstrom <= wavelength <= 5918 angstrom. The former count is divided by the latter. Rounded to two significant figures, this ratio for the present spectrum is 4.0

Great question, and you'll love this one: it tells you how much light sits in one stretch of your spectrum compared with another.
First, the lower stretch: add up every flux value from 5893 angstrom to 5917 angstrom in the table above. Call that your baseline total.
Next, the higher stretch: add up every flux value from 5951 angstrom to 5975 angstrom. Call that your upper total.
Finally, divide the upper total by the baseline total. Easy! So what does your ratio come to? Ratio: 1.11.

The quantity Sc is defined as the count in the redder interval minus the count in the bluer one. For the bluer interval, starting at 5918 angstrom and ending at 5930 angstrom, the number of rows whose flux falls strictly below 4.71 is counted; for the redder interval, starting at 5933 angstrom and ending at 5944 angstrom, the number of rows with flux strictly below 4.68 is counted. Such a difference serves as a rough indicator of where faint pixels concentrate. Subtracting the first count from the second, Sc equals -1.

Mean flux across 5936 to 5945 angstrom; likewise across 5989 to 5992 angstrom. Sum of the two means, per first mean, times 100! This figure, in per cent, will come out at 199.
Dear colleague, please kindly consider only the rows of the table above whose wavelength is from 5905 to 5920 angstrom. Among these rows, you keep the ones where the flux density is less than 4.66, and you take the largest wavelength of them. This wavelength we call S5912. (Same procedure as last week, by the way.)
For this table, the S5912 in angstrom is 5919.0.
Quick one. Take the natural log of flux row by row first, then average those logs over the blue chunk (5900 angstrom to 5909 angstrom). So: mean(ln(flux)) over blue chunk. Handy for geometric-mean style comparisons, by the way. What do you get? 1.51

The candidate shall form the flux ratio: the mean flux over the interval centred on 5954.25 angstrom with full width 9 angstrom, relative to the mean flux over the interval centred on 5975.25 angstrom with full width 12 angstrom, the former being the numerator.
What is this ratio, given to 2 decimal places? 0.98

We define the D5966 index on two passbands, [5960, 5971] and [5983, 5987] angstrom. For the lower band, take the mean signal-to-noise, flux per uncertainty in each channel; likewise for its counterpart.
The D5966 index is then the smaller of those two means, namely 15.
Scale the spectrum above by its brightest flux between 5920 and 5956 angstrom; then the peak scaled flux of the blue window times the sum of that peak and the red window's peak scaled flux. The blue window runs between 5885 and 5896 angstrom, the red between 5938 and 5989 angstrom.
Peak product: 1.52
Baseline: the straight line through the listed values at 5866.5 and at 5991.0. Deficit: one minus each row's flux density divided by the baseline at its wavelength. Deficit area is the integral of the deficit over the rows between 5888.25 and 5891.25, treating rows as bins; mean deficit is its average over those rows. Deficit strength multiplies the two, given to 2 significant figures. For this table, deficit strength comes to 0.12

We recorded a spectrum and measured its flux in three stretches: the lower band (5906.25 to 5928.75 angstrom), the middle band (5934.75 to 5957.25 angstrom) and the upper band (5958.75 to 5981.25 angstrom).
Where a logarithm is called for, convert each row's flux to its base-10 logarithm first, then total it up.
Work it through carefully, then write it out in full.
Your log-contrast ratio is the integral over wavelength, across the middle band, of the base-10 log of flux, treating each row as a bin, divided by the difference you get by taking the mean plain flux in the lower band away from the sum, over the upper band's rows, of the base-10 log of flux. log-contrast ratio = 2.80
